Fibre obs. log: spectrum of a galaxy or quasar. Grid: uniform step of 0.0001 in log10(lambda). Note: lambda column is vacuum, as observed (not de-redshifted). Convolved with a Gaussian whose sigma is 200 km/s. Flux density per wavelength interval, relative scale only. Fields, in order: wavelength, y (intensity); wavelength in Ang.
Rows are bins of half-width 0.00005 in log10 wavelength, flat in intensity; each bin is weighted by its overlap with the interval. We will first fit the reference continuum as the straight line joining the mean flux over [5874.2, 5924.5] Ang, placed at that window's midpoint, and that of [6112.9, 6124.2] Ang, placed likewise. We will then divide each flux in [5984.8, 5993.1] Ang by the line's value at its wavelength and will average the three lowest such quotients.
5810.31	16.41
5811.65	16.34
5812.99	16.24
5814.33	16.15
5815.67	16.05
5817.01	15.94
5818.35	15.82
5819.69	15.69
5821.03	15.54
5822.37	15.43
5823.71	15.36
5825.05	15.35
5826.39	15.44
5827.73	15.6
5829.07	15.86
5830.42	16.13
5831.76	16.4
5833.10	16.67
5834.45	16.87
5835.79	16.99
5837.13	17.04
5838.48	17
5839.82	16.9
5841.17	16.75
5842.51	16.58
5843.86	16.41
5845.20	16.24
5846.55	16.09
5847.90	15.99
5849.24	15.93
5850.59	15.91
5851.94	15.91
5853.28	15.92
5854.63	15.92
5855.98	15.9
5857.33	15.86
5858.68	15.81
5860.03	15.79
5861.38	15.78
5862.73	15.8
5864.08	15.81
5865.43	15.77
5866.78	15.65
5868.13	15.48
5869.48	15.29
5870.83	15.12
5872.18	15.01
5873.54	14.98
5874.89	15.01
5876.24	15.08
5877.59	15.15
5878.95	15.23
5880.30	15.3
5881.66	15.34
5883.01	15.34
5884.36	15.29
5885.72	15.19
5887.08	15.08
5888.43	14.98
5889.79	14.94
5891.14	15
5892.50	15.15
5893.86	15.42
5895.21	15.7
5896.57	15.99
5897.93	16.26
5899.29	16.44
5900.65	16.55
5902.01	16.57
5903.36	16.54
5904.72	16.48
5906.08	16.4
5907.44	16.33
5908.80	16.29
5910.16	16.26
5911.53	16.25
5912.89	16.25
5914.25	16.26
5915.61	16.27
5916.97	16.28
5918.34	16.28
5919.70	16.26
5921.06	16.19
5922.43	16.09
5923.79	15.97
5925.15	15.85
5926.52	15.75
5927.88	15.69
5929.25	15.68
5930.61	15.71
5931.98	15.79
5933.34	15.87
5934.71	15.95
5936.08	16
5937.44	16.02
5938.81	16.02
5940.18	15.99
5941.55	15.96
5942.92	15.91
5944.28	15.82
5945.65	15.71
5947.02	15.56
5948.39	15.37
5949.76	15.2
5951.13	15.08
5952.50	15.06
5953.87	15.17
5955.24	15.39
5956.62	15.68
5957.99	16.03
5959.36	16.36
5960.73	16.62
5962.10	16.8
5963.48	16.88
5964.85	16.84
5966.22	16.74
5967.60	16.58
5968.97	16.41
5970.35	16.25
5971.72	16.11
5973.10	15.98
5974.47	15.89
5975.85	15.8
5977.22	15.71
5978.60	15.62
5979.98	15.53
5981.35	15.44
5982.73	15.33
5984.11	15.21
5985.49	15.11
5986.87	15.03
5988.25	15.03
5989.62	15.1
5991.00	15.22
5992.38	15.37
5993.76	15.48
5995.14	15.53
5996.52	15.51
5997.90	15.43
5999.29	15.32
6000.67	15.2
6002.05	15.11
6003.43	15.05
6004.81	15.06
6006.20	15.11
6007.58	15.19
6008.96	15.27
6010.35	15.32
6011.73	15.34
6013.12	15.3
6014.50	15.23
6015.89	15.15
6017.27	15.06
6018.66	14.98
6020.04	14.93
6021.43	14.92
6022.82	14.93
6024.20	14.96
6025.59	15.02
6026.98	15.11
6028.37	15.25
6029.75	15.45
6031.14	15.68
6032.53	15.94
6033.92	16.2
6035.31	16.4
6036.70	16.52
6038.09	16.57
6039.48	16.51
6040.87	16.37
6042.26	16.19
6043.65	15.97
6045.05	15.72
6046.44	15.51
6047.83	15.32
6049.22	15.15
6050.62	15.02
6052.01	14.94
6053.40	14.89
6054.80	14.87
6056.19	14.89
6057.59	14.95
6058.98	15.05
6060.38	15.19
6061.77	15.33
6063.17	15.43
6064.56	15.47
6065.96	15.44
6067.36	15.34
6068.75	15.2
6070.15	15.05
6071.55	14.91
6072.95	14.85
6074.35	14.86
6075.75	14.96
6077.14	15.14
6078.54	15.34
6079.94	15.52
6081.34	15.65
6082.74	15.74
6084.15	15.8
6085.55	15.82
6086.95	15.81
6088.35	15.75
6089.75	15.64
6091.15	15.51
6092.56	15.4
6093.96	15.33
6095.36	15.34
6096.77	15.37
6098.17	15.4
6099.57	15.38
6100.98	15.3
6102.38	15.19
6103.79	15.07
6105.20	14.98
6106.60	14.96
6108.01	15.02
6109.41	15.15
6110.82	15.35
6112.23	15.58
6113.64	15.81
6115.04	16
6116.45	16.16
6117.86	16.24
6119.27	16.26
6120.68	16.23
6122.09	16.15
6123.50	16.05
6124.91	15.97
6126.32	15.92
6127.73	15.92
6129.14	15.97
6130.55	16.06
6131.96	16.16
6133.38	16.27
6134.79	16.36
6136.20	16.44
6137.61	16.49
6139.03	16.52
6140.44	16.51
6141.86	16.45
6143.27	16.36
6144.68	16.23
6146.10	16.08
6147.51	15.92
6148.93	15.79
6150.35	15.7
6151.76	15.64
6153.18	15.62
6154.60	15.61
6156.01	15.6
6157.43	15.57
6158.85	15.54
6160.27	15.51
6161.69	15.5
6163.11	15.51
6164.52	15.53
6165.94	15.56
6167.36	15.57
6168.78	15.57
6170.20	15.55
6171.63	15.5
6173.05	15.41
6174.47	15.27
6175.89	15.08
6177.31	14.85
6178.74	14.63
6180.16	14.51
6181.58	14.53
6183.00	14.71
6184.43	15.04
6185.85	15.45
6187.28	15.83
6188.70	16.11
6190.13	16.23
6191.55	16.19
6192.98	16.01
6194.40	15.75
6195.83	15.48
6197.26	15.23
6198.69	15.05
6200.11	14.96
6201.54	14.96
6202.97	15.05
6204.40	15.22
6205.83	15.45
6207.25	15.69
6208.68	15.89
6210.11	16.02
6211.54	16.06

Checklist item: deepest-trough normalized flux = 0.94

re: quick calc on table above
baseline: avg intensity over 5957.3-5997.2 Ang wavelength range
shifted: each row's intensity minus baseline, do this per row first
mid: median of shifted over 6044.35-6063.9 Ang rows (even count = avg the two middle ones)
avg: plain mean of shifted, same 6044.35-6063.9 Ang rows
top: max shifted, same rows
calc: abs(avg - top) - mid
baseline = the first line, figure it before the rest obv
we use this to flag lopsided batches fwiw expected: 1.3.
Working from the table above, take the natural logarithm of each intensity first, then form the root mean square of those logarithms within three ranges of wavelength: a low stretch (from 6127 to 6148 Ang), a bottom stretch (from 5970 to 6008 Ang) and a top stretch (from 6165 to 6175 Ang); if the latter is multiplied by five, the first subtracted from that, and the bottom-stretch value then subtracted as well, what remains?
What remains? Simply 8.18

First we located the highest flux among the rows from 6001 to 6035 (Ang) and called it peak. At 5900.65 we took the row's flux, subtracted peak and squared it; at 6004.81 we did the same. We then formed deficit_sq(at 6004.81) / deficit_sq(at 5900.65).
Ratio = 11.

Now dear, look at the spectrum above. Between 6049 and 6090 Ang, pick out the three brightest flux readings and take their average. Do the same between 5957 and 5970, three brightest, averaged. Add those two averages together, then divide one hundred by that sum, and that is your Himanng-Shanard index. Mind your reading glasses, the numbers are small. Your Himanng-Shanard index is 3.06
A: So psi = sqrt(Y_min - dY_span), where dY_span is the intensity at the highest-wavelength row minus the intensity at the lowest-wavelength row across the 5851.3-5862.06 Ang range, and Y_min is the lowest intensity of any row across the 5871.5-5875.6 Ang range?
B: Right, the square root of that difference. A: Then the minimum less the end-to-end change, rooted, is 3.89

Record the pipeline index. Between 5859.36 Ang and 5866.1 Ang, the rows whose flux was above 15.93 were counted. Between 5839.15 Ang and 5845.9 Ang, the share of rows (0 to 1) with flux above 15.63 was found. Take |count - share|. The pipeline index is 1.0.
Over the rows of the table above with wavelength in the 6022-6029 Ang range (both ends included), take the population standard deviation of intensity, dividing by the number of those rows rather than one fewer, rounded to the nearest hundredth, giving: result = 0.12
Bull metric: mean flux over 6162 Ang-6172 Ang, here 15.5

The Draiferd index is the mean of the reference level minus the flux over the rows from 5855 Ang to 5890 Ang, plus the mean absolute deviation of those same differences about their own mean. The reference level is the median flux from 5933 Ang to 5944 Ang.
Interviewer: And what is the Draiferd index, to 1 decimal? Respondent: 0.9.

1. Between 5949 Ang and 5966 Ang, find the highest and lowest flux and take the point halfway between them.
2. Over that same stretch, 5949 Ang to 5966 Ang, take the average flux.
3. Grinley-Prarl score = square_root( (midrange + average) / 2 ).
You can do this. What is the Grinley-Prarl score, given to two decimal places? 3.99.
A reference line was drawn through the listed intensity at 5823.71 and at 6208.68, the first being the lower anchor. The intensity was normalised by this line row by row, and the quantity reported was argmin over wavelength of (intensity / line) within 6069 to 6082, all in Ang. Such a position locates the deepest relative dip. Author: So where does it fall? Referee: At 6072.95 Ang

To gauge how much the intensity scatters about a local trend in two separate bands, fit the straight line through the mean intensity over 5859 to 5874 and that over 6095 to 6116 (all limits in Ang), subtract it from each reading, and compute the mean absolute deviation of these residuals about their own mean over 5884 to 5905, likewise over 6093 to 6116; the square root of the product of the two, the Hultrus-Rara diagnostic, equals 0.348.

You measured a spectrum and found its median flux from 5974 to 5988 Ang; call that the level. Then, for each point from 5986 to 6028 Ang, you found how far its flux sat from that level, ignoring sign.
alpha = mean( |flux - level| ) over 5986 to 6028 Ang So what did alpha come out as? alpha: 0.314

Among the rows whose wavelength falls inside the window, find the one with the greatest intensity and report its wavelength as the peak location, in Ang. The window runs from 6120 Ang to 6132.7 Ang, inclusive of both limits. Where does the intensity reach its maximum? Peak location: 6120.68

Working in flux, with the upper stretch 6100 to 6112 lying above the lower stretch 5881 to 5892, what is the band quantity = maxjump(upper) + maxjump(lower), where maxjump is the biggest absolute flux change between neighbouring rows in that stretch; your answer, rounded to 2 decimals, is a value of 0.31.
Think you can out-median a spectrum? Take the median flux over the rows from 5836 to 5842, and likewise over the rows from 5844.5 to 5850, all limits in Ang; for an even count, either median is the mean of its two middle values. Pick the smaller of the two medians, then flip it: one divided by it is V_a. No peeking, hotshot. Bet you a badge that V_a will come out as 0.0623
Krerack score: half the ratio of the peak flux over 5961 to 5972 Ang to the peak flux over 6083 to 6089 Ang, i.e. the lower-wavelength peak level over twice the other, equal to 0.534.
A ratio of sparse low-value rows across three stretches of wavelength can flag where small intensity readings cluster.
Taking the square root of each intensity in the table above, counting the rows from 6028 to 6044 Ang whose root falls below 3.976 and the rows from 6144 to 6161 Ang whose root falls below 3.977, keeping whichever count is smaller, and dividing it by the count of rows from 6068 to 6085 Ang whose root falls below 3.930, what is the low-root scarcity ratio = 0.4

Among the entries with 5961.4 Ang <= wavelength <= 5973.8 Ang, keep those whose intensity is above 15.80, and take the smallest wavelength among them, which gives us 5962.10 Ang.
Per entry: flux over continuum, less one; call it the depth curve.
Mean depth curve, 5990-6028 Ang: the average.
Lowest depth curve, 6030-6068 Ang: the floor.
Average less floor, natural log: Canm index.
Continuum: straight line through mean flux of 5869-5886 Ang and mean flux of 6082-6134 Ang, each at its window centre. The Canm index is -3.62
